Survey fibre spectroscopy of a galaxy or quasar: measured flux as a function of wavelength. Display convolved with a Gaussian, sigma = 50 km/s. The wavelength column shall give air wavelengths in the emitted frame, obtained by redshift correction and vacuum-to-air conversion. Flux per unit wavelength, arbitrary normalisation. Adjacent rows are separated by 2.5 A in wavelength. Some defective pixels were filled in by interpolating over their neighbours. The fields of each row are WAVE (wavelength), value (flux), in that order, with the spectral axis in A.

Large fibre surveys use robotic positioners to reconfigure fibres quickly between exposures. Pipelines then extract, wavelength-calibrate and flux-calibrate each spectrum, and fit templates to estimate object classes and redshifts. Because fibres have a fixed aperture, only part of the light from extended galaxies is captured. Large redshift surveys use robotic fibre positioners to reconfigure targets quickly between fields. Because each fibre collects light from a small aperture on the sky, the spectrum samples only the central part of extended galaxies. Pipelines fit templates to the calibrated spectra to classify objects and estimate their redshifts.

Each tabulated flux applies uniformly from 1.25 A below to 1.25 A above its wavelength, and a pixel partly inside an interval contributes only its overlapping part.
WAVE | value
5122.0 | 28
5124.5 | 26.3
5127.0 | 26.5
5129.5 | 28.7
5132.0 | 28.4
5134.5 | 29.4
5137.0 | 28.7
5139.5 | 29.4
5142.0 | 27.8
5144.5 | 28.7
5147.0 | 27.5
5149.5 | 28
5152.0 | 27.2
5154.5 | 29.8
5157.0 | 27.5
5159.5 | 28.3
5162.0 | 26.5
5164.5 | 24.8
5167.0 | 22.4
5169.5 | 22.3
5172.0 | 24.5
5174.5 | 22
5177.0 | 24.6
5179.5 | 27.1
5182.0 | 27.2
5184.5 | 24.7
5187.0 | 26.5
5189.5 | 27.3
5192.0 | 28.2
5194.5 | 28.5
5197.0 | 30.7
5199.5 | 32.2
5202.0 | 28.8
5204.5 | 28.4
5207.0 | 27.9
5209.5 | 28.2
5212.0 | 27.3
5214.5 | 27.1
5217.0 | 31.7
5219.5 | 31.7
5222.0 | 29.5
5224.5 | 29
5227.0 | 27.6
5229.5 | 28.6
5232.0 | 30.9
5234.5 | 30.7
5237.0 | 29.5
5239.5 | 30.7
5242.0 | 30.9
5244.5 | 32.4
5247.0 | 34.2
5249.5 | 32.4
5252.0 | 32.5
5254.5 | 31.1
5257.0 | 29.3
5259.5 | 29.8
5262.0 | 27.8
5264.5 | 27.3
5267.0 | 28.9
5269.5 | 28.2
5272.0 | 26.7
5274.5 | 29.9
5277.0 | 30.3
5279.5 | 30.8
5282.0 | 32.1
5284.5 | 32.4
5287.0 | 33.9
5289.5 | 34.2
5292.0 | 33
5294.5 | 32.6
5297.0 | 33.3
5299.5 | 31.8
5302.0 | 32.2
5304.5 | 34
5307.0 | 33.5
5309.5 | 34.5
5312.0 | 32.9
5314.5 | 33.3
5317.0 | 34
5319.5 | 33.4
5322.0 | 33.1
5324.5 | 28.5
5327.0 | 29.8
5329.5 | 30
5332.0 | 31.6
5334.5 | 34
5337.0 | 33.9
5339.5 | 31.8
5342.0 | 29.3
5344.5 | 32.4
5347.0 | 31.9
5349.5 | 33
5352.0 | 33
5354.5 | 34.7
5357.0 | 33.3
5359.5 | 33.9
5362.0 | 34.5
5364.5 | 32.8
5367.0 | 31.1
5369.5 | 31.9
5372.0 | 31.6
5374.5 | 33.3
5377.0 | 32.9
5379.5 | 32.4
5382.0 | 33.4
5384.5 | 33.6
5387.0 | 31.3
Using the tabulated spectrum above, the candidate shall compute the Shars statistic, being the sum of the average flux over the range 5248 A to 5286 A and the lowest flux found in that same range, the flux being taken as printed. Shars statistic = 56.7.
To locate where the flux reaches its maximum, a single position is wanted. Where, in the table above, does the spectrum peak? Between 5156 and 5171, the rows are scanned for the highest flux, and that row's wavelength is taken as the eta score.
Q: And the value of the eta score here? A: 5159.5 A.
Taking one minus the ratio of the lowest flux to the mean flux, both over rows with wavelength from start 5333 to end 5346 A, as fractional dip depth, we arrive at 0.092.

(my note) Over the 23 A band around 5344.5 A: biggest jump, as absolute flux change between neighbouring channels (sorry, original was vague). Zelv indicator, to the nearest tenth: 3.1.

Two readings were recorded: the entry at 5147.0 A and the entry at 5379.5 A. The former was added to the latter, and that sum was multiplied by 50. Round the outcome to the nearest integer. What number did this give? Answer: 2995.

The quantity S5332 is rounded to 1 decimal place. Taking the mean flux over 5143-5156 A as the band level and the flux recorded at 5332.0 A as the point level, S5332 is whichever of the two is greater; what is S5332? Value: 31.6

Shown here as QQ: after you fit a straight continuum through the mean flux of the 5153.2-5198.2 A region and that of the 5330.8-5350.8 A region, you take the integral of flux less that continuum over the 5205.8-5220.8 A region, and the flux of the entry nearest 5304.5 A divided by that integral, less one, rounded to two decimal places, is 0.67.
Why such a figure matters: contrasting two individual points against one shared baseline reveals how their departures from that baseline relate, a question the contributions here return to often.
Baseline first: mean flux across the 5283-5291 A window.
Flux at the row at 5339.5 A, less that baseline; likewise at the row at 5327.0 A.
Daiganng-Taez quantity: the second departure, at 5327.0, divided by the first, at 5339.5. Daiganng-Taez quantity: 2.2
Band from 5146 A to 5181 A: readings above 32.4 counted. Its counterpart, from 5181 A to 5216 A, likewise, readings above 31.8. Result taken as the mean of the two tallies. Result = 0.5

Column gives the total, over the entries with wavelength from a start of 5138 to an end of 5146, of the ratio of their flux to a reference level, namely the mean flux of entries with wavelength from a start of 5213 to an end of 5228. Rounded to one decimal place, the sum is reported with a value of 2.9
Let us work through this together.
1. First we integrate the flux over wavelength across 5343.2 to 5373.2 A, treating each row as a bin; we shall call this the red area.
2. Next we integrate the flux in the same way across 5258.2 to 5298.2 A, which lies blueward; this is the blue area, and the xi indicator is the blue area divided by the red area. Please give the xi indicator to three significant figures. 1.25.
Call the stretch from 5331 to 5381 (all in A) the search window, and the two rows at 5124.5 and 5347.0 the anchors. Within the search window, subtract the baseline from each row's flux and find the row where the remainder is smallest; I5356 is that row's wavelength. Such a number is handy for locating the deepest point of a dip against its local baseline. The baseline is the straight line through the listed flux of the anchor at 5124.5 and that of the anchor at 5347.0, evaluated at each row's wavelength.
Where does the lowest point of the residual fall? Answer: 5342.0 A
